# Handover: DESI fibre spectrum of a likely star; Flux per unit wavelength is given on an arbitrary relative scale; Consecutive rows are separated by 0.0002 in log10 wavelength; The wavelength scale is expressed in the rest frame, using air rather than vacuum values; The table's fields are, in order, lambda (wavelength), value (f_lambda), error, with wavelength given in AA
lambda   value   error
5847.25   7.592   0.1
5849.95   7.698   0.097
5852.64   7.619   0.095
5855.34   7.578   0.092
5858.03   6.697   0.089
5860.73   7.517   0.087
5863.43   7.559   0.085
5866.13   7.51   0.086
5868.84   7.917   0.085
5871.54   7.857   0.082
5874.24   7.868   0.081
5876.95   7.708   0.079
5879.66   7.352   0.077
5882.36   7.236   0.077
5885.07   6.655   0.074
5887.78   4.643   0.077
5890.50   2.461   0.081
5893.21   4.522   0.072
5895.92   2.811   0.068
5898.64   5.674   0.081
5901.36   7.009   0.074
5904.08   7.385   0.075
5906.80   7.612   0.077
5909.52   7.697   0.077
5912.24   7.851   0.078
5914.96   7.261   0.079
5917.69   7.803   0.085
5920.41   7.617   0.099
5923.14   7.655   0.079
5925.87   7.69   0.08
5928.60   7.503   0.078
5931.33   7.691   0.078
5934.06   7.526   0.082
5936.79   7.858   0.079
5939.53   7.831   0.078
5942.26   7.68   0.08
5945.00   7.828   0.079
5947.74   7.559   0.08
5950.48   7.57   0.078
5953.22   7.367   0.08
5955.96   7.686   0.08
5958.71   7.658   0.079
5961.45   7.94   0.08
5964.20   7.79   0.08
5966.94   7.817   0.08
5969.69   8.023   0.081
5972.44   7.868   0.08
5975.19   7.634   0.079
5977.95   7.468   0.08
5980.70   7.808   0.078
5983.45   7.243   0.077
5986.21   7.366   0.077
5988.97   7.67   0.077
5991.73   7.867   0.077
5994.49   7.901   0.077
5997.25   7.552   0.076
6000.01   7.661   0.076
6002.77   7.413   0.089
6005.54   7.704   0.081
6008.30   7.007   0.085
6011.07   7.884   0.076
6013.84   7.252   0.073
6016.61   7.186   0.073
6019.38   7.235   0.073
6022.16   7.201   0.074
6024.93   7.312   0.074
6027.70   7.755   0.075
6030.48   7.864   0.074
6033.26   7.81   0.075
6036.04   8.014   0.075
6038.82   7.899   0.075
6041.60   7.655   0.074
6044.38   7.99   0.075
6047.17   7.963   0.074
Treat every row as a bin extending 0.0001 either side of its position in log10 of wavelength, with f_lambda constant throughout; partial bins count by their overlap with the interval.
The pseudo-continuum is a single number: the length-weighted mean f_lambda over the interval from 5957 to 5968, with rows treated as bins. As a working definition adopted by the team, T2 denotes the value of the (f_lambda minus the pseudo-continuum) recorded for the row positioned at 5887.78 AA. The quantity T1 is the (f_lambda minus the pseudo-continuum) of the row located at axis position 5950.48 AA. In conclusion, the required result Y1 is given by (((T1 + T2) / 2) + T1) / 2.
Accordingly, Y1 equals -0.96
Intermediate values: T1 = -0.23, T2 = -3.16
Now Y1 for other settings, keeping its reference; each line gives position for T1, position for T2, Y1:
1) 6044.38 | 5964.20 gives 0.14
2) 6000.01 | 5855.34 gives -0.16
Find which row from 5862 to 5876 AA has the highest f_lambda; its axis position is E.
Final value 5868.84 AA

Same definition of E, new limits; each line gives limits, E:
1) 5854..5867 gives 5855.34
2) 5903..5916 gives 5912.24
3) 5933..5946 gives 5936.79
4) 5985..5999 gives 5994.49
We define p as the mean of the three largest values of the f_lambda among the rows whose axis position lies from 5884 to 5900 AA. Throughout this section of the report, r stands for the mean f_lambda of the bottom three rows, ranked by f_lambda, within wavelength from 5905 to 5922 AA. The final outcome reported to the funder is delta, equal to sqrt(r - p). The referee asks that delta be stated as 1.4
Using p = 5.7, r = 7.50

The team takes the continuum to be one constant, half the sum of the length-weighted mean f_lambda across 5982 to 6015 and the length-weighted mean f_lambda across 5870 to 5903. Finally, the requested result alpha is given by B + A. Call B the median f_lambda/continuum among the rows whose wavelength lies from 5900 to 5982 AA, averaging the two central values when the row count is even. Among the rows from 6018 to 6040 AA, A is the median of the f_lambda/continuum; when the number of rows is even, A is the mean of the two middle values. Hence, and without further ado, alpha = 2.28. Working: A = 1.15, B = 1.13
